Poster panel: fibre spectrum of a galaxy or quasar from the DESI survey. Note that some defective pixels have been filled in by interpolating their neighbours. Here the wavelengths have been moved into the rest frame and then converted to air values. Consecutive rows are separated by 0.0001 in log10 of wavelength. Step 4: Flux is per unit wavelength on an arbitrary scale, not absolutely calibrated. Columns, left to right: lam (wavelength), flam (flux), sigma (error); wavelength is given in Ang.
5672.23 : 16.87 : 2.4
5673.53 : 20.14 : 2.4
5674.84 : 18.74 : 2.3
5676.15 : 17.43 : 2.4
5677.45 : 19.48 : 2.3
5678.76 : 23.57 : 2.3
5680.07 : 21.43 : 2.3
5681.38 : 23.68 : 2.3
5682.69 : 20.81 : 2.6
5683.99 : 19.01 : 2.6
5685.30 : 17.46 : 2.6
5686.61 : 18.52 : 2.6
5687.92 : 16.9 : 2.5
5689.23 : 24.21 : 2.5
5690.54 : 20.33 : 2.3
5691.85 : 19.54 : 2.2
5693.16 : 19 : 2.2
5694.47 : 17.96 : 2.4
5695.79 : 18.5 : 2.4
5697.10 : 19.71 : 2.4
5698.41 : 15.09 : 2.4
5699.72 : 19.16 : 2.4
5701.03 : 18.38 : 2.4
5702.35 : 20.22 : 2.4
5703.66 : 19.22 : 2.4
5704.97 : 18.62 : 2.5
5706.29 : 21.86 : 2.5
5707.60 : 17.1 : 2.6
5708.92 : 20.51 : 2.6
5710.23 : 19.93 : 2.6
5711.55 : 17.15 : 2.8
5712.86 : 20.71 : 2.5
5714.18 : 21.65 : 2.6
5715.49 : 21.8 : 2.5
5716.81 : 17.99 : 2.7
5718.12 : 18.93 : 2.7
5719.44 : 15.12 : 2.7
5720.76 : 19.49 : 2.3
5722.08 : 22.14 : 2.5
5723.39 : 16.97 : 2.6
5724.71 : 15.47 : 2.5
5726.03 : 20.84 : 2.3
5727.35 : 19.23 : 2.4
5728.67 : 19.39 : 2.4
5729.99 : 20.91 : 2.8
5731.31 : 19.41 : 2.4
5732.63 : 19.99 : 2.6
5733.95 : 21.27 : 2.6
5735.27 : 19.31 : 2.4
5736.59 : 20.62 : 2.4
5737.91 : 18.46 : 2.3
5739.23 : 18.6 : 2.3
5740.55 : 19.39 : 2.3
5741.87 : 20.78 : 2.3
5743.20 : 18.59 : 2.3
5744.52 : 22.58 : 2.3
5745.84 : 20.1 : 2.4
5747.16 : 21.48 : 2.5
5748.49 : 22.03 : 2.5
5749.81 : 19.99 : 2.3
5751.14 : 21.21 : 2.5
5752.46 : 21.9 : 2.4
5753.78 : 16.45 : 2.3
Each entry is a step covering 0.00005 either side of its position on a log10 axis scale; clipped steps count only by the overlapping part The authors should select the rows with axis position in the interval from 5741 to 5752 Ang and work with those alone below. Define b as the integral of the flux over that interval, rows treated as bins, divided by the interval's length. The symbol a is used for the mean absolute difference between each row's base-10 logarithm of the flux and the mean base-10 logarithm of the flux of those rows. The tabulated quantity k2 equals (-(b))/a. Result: -1014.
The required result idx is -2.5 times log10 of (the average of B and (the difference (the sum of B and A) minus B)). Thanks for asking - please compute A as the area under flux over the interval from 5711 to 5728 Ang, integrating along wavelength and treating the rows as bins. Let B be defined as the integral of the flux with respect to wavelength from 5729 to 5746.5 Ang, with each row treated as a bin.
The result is -6.32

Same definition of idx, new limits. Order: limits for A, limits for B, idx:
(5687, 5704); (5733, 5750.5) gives -6.33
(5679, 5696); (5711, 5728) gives -6.30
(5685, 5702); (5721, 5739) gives -6.32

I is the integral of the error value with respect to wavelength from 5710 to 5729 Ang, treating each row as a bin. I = 48.3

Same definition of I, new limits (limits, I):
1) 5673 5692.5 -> 47.1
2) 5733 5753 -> 47.8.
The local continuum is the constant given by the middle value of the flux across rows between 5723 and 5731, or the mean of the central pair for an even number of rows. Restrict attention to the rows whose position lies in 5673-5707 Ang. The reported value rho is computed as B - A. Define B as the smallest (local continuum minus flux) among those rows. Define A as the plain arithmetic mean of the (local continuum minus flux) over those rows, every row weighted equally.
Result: -4.6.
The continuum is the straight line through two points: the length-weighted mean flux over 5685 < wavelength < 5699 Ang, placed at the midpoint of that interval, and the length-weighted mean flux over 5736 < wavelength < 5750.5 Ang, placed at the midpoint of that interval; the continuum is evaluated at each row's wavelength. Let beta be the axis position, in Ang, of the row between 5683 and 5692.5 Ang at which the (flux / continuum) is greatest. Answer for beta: 5689.23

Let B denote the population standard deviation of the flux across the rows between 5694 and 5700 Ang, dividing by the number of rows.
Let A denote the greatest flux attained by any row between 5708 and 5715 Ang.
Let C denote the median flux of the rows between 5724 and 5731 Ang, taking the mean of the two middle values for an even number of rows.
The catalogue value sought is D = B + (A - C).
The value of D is 3.9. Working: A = 21.65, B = 1.61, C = 19.4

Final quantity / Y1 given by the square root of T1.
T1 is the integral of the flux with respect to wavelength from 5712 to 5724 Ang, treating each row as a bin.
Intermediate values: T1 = 233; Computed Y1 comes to 15.3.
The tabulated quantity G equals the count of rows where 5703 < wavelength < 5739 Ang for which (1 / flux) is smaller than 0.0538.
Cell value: 20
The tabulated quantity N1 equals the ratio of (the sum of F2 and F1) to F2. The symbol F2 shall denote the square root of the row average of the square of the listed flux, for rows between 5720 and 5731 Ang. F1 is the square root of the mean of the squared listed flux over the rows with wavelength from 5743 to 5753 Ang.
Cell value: 2.08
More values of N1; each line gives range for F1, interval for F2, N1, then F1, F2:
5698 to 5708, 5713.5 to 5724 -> 1.97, 18.8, 19.4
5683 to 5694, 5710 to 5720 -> 2.01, 19.5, 19.3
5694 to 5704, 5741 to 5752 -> 1.89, 18.6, 20.9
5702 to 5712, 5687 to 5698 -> 1.99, 19.4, 19.6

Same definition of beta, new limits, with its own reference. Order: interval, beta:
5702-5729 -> 5706.29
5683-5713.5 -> 5689.23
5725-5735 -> 5733.95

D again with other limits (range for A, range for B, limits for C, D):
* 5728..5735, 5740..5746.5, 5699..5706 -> 3.5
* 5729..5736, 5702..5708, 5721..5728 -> 3.6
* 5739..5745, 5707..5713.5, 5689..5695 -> 4.7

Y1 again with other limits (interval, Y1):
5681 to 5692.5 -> 15.2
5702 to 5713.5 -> 15.0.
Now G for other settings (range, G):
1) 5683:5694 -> 5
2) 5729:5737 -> 6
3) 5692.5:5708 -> 7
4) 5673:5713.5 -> 21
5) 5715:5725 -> 4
